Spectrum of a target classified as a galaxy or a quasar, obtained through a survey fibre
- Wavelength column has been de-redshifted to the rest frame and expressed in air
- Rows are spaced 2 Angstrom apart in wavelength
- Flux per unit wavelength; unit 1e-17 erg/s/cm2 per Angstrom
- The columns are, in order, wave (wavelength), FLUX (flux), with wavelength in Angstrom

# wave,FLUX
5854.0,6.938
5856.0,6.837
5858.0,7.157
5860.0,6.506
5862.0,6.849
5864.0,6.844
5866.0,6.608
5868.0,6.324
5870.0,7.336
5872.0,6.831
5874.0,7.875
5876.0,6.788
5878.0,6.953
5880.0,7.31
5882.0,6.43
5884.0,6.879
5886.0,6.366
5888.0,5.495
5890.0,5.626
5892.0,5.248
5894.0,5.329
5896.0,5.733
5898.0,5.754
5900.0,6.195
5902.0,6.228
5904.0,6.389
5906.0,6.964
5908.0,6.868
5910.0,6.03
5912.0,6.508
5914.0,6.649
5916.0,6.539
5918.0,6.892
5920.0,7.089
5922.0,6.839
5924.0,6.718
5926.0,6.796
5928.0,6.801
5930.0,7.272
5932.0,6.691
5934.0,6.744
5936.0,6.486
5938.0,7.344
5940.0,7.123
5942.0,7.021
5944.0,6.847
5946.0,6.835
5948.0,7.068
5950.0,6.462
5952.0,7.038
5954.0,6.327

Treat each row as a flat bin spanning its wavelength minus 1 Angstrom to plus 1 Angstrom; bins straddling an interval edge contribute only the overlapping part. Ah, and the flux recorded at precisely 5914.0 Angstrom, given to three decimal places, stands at 6.649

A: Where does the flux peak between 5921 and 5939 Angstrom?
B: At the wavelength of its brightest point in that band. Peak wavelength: 5938.0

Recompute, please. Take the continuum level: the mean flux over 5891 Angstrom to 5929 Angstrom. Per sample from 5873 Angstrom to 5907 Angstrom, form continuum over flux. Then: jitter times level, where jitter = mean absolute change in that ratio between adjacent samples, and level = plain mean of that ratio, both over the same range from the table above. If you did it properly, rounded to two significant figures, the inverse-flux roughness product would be 0.066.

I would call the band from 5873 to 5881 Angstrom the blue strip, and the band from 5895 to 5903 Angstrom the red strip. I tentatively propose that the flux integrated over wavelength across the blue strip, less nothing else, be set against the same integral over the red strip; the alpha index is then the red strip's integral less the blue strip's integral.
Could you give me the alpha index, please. -10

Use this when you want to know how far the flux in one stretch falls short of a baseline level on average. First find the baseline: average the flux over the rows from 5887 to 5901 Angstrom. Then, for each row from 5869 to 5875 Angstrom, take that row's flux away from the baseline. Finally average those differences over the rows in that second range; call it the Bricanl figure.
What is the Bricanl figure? -1.7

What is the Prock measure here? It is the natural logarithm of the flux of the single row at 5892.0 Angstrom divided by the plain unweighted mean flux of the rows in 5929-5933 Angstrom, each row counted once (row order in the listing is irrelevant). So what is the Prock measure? -0.29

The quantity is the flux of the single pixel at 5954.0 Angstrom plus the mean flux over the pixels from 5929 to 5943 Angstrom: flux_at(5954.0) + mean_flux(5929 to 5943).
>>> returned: 13.3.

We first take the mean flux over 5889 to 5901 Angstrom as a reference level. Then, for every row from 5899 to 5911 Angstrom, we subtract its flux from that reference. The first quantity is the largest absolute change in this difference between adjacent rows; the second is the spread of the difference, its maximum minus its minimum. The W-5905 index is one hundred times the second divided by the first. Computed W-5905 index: 111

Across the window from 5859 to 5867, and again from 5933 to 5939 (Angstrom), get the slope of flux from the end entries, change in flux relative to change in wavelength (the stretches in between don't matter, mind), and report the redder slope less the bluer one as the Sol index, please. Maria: 0.13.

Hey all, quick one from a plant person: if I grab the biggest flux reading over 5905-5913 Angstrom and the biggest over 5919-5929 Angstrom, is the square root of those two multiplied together 7.0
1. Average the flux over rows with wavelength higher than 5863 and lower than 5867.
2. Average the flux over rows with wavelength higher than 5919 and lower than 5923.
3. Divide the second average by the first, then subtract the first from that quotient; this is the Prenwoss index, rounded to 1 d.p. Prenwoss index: -5.7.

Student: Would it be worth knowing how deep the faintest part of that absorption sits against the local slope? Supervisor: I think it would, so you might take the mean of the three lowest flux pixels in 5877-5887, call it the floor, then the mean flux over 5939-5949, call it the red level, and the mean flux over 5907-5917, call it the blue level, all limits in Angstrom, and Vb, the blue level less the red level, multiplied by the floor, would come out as -3.0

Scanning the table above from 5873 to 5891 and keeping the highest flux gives 7.875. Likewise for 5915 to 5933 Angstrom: 7.272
